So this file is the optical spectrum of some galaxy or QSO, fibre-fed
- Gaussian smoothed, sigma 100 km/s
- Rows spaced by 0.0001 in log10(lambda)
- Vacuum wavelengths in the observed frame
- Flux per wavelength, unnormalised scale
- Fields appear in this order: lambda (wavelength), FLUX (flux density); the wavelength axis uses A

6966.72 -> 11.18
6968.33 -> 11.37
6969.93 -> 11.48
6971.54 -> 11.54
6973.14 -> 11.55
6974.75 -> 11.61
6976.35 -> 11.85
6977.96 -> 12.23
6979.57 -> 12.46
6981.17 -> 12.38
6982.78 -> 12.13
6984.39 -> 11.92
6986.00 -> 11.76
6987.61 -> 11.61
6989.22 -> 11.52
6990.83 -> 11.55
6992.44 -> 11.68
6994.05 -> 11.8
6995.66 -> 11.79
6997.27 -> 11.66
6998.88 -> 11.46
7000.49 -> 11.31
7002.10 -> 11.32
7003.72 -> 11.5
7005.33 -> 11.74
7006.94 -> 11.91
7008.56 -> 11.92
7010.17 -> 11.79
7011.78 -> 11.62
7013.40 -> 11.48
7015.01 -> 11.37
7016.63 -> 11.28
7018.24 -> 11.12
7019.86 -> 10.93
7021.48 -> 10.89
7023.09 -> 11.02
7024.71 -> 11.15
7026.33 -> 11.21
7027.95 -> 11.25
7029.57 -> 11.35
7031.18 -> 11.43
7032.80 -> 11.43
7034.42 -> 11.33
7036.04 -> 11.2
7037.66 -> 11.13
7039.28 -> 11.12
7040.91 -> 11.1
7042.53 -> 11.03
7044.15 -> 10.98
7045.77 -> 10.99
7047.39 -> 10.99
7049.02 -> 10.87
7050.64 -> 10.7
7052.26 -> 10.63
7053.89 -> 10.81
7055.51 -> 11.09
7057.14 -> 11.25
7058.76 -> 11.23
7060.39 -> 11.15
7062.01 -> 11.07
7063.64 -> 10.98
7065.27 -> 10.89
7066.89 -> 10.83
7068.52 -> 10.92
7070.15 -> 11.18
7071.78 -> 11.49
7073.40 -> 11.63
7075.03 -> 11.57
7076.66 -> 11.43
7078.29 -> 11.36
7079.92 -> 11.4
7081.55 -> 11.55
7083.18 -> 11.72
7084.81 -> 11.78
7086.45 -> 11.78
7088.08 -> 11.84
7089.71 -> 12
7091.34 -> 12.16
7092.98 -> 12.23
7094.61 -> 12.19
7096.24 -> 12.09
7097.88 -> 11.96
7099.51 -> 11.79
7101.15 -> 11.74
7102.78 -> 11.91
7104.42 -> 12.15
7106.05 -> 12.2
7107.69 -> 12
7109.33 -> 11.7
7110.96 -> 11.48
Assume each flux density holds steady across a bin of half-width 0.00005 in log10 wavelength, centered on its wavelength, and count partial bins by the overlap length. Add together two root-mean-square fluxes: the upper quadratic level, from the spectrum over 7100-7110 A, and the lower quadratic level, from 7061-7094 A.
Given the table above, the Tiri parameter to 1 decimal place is 23.4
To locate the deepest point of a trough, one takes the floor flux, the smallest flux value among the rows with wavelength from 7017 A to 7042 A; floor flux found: 10.89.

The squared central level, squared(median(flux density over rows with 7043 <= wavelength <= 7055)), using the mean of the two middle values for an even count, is 118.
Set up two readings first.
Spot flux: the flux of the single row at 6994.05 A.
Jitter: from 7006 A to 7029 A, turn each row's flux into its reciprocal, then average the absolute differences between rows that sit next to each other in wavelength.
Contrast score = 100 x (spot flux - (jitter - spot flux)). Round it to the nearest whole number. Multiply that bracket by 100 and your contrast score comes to 2360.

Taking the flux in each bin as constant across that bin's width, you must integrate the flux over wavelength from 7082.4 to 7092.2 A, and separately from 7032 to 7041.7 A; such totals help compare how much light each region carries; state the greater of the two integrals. 116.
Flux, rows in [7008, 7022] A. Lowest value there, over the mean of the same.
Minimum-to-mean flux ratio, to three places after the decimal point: 0.957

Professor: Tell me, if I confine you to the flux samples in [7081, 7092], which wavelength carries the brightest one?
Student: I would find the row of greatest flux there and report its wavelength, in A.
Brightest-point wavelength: 7091.34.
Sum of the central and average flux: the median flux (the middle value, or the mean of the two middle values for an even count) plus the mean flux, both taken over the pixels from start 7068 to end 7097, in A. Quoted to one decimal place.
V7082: 23.4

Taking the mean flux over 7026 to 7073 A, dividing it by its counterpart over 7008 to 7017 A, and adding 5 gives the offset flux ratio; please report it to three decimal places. 5.958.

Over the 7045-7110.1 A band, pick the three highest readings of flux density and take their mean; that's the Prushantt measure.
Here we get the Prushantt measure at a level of 12.21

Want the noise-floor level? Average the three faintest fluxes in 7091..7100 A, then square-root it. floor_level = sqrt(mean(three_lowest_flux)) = 3.46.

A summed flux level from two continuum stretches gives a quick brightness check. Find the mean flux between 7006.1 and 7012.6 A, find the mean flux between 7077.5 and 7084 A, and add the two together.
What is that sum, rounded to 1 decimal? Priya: 23.3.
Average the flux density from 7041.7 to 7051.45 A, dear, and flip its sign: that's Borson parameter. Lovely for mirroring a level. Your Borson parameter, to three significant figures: -10.9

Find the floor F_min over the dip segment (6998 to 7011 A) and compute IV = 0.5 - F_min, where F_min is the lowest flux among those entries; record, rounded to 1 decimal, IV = -10.8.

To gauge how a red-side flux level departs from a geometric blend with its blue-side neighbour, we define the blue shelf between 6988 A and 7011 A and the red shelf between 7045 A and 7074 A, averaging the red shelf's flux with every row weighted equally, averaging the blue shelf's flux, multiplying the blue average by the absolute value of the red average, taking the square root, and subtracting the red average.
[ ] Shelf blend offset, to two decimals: 0.30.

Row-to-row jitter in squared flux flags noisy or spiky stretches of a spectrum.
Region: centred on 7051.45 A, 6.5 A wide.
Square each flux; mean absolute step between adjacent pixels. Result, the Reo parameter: 3.0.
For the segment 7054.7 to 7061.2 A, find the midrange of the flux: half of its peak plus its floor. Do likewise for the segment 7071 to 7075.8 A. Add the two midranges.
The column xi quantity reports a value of 22.73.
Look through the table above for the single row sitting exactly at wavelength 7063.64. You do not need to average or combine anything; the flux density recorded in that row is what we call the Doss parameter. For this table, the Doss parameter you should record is 10.98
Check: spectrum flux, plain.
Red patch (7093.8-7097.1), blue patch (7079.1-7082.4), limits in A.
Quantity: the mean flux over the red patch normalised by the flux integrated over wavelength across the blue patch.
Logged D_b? 0.32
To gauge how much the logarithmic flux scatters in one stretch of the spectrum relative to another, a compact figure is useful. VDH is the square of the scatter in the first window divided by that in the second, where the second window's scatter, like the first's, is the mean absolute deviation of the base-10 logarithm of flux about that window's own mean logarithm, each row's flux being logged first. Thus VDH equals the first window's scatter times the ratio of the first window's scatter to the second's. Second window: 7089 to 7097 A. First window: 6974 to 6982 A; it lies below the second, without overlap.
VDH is 0.046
